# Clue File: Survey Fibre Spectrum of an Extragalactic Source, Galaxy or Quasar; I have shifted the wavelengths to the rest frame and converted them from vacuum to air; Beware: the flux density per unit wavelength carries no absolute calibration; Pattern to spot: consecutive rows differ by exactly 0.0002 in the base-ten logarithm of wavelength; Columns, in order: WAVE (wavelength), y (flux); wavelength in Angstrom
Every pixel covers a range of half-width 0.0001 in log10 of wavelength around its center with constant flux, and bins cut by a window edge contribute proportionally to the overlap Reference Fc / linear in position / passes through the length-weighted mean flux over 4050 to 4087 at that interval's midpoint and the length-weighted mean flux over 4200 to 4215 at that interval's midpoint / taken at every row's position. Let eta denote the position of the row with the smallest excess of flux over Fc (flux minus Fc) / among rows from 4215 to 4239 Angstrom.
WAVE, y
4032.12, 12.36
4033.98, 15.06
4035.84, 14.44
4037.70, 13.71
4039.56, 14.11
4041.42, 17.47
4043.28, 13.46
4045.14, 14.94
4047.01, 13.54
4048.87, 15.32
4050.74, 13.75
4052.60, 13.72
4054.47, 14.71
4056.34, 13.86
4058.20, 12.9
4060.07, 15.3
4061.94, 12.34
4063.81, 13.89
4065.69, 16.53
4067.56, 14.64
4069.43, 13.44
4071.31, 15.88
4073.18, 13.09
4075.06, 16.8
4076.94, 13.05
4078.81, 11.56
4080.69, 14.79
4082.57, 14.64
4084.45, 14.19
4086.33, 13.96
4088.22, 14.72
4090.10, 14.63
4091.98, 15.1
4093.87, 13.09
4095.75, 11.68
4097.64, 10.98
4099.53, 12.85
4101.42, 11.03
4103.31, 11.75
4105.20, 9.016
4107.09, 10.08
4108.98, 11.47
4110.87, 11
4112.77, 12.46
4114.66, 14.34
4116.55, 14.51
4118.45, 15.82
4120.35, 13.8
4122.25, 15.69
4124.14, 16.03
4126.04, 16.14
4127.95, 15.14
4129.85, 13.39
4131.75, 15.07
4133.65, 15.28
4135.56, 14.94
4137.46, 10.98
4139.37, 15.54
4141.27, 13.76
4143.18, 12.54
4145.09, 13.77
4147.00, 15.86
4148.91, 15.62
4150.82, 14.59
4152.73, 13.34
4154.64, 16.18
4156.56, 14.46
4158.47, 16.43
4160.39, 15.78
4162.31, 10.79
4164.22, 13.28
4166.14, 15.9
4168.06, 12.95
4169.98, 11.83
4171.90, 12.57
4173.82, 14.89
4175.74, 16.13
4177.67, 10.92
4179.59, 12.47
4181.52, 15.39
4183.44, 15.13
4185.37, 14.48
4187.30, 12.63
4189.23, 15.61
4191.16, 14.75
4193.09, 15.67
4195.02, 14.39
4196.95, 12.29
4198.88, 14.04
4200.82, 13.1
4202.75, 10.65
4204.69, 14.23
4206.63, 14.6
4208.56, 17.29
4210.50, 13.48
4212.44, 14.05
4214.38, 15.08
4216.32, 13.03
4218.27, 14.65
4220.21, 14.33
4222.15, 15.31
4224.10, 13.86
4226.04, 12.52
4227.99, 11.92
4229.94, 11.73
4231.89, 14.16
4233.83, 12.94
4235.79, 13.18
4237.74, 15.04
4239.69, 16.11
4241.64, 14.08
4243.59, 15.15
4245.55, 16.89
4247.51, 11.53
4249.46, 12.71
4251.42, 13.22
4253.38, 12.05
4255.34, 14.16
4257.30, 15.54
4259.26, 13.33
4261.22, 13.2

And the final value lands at 4229.94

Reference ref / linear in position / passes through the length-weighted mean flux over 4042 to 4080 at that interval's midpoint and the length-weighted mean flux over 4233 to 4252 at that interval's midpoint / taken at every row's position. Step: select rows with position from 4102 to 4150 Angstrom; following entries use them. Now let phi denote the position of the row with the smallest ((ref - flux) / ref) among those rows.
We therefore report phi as 4126.04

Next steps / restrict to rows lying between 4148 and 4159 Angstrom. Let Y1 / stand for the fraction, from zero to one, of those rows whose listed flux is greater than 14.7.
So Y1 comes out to 0.50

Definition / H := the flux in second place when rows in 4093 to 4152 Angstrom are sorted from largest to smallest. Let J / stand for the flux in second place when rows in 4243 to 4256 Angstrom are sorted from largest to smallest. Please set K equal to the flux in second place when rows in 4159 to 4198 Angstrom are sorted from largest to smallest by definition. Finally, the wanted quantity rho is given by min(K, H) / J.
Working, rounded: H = 16.03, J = 15.15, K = 15.9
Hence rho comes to 1.05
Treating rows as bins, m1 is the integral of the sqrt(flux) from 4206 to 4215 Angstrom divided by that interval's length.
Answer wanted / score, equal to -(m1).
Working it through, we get -3.86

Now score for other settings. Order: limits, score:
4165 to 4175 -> -3.69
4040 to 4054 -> -3.82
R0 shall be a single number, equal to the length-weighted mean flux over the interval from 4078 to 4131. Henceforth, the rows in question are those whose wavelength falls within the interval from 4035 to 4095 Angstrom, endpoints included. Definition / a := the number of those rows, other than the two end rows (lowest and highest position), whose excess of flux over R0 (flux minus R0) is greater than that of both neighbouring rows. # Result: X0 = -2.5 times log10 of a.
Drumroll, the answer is -2.60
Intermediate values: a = 11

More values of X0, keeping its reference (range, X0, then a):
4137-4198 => -2.39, 9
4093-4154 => -2.26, 8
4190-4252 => -2.39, 9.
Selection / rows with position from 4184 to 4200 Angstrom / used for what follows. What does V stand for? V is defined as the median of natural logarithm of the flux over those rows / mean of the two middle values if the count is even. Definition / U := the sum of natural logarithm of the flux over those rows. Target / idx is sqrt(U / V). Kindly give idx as 2.8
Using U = 21.2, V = 2.67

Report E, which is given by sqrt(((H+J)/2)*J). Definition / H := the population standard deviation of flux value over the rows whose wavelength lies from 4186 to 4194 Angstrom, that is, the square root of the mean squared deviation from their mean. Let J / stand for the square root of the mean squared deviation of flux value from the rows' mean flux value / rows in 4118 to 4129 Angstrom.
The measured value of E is 0.9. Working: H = 1.23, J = 0.8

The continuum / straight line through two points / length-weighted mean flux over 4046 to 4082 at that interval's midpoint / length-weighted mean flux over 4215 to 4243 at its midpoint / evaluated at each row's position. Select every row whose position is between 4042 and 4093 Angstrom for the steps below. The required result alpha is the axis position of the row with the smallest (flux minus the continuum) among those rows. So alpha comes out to 4078.81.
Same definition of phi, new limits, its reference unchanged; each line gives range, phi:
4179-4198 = 4193.09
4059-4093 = 4075.06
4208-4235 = 4208.56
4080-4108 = 4091.98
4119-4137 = 4126.04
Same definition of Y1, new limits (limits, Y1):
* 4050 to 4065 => 0.25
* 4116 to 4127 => 0.67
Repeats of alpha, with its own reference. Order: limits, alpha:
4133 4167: 4162.31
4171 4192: 4177.67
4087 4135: 4105.20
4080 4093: 4086.33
